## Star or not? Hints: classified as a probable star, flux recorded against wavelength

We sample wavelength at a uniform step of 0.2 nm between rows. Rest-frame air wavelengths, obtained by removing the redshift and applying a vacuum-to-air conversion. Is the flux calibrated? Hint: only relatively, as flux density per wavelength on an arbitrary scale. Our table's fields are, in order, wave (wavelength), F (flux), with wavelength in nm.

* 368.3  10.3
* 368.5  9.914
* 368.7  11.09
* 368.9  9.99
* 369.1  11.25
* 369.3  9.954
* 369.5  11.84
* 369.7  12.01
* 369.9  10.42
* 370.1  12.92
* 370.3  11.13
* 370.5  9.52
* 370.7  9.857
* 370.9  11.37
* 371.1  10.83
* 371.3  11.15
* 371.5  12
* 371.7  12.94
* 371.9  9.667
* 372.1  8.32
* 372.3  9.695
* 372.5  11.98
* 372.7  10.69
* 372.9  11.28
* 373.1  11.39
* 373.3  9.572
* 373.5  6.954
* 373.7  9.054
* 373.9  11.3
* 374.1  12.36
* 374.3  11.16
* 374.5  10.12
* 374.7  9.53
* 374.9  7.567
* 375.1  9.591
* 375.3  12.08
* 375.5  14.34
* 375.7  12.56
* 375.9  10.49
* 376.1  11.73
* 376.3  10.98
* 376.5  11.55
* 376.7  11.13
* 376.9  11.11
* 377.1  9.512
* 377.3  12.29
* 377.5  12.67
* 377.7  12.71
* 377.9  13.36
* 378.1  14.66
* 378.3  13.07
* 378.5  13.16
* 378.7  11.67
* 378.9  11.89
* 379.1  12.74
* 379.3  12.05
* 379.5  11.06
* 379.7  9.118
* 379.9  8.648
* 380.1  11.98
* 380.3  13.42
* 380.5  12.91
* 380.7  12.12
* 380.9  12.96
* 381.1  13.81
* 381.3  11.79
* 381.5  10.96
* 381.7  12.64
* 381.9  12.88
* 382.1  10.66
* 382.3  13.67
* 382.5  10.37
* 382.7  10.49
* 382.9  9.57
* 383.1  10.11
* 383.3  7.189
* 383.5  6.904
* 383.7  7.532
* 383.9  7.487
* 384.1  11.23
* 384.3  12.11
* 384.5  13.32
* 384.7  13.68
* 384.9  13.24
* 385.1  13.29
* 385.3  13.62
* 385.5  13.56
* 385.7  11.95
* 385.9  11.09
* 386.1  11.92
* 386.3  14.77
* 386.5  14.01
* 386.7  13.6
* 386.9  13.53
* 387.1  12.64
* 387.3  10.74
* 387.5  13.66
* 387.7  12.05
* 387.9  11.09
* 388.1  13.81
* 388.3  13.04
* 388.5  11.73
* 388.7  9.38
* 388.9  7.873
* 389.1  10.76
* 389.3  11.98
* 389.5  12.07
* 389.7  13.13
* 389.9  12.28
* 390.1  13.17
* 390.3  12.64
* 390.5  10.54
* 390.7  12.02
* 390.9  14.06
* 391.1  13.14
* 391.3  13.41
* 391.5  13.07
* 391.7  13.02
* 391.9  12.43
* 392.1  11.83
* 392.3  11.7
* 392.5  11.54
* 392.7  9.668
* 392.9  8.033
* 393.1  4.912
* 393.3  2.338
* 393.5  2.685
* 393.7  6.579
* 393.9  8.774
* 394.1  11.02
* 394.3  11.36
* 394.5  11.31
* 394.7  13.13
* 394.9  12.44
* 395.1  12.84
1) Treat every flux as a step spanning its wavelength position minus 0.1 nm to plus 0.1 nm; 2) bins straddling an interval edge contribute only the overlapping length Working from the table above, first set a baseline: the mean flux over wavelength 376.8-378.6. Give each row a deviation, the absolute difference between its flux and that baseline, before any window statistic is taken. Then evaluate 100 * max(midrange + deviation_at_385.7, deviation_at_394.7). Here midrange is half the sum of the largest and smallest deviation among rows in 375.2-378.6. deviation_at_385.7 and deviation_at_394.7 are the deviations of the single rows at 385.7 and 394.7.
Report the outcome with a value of 208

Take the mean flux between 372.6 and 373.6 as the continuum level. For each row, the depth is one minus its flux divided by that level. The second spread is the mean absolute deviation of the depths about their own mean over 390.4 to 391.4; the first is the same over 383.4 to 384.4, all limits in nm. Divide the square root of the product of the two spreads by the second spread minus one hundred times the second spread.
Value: -0.014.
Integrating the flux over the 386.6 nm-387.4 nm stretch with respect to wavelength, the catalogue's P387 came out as 10.1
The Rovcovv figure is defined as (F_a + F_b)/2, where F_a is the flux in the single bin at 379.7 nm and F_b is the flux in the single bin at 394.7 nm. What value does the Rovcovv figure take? 11.1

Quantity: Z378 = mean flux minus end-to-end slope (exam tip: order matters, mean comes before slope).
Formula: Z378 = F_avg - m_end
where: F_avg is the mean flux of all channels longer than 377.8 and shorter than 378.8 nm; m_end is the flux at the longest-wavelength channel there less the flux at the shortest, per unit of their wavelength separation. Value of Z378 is 15.3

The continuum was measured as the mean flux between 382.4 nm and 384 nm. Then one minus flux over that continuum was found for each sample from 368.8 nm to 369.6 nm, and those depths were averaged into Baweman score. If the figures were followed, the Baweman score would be -0.236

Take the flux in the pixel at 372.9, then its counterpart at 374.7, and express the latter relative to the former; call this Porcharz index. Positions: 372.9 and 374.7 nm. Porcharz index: 0.84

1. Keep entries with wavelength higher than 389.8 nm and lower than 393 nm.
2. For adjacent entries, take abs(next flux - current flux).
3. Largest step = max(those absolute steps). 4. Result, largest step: 2.1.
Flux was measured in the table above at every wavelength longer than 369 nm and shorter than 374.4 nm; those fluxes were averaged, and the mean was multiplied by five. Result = 53.8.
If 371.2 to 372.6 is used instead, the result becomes 54.1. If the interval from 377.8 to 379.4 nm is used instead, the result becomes 64.1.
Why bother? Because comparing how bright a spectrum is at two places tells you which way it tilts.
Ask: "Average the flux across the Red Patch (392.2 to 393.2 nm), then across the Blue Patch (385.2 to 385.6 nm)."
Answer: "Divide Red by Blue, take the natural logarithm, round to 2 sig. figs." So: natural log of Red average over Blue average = -0.39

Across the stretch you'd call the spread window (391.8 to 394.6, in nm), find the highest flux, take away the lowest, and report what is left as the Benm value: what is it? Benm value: 10.1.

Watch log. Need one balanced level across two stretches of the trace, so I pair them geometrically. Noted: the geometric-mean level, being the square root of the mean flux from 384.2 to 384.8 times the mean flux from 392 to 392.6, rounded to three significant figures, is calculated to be 12.3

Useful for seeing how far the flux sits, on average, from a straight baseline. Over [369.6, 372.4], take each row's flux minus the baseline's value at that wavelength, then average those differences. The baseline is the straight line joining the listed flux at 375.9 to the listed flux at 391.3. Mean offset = 1.3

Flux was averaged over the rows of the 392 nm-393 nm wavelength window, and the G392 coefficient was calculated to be 10.6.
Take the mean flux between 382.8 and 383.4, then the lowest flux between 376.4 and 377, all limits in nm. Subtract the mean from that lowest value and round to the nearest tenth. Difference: 2.2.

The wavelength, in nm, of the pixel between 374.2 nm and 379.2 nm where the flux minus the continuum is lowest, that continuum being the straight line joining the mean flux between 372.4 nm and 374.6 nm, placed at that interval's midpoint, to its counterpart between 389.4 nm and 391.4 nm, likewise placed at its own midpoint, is 374.9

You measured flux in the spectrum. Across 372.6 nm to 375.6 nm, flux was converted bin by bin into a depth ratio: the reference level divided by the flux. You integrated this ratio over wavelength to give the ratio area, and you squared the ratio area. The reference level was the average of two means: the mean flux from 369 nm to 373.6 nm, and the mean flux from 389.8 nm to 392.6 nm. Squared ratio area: 11.8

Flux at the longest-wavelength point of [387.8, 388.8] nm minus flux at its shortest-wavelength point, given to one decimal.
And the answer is -1.7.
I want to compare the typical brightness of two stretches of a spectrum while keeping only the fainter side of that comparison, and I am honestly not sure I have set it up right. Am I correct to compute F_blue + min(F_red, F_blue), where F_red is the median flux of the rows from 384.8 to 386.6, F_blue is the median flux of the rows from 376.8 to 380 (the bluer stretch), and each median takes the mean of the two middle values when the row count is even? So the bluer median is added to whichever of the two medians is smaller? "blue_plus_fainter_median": 24.3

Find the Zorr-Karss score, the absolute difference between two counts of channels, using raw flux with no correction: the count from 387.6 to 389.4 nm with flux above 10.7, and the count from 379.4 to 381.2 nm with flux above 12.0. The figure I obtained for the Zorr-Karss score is 2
